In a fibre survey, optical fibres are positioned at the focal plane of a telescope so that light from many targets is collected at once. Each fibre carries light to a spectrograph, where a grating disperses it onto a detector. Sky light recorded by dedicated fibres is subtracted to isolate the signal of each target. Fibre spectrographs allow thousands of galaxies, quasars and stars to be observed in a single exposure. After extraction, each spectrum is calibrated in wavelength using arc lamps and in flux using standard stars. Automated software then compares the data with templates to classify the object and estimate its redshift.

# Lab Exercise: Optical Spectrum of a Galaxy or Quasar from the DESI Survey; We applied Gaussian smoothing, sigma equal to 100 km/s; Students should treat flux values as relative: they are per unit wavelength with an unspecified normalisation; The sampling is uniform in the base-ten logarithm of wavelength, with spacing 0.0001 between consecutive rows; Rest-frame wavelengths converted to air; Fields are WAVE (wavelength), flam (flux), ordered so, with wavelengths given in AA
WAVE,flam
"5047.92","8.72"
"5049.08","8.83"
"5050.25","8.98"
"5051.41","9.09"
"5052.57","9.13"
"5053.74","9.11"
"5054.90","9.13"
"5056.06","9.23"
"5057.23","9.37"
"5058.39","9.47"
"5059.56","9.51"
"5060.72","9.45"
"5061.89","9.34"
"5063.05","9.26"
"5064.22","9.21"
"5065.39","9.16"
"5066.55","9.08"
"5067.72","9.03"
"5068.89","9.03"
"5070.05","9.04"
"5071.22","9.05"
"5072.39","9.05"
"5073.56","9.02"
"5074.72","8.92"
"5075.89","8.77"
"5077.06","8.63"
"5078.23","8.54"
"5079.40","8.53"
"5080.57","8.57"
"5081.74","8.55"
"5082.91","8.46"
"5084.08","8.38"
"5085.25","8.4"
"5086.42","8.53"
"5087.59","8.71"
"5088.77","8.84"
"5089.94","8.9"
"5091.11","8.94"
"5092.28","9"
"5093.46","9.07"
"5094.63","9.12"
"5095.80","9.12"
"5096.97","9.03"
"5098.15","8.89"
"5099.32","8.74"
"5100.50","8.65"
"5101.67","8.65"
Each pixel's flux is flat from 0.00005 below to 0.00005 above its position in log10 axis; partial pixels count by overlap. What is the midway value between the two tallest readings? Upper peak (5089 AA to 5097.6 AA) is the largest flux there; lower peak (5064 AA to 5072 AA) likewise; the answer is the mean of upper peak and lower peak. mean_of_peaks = 9.2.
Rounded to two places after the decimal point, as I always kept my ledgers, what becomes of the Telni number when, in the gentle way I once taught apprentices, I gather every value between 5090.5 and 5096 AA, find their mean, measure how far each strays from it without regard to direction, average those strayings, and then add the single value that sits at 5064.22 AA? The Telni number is 9.27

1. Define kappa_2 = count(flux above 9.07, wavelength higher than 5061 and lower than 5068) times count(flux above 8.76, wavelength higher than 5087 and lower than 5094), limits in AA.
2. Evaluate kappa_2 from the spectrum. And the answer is 25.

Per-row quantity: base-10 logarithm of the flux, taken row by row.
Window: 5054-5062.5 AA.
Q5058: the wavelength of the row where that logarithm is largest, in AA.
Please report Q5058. 5059.56 AA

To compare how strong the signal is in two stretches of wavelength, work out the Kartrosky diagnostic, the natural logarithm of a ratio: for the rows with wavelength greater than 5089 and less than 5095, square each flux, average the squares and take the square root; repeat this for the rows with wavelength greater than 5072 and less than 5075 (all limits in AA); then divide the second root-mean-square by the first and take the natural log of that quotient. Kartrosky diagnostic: 0.00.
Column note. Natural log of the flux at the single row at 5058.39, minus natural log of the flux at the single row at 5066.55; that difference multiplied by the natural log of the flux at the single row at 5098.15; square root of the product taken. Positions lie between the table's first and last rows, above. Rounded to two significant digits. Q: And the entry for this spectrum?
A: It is 0.30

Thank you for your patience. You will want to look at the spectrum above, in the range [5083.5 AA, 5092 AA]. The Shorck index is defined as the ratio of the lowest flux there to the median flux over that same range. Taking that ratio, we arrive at 0.962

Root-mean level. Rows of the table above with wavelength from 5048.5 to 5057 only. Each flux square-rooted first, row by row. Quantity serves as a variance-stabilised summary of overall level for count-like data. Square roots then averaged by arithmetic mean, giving 3.01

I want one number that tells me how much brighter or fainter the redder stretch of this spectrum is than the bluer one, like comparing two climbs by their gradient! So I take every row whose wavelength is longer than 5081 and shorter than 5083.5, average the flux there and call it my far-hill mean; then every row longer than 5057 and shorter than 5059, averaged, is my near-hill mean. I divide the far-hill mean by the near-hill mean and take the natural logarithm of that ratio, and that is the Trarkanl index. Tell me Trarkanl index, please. -0.10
